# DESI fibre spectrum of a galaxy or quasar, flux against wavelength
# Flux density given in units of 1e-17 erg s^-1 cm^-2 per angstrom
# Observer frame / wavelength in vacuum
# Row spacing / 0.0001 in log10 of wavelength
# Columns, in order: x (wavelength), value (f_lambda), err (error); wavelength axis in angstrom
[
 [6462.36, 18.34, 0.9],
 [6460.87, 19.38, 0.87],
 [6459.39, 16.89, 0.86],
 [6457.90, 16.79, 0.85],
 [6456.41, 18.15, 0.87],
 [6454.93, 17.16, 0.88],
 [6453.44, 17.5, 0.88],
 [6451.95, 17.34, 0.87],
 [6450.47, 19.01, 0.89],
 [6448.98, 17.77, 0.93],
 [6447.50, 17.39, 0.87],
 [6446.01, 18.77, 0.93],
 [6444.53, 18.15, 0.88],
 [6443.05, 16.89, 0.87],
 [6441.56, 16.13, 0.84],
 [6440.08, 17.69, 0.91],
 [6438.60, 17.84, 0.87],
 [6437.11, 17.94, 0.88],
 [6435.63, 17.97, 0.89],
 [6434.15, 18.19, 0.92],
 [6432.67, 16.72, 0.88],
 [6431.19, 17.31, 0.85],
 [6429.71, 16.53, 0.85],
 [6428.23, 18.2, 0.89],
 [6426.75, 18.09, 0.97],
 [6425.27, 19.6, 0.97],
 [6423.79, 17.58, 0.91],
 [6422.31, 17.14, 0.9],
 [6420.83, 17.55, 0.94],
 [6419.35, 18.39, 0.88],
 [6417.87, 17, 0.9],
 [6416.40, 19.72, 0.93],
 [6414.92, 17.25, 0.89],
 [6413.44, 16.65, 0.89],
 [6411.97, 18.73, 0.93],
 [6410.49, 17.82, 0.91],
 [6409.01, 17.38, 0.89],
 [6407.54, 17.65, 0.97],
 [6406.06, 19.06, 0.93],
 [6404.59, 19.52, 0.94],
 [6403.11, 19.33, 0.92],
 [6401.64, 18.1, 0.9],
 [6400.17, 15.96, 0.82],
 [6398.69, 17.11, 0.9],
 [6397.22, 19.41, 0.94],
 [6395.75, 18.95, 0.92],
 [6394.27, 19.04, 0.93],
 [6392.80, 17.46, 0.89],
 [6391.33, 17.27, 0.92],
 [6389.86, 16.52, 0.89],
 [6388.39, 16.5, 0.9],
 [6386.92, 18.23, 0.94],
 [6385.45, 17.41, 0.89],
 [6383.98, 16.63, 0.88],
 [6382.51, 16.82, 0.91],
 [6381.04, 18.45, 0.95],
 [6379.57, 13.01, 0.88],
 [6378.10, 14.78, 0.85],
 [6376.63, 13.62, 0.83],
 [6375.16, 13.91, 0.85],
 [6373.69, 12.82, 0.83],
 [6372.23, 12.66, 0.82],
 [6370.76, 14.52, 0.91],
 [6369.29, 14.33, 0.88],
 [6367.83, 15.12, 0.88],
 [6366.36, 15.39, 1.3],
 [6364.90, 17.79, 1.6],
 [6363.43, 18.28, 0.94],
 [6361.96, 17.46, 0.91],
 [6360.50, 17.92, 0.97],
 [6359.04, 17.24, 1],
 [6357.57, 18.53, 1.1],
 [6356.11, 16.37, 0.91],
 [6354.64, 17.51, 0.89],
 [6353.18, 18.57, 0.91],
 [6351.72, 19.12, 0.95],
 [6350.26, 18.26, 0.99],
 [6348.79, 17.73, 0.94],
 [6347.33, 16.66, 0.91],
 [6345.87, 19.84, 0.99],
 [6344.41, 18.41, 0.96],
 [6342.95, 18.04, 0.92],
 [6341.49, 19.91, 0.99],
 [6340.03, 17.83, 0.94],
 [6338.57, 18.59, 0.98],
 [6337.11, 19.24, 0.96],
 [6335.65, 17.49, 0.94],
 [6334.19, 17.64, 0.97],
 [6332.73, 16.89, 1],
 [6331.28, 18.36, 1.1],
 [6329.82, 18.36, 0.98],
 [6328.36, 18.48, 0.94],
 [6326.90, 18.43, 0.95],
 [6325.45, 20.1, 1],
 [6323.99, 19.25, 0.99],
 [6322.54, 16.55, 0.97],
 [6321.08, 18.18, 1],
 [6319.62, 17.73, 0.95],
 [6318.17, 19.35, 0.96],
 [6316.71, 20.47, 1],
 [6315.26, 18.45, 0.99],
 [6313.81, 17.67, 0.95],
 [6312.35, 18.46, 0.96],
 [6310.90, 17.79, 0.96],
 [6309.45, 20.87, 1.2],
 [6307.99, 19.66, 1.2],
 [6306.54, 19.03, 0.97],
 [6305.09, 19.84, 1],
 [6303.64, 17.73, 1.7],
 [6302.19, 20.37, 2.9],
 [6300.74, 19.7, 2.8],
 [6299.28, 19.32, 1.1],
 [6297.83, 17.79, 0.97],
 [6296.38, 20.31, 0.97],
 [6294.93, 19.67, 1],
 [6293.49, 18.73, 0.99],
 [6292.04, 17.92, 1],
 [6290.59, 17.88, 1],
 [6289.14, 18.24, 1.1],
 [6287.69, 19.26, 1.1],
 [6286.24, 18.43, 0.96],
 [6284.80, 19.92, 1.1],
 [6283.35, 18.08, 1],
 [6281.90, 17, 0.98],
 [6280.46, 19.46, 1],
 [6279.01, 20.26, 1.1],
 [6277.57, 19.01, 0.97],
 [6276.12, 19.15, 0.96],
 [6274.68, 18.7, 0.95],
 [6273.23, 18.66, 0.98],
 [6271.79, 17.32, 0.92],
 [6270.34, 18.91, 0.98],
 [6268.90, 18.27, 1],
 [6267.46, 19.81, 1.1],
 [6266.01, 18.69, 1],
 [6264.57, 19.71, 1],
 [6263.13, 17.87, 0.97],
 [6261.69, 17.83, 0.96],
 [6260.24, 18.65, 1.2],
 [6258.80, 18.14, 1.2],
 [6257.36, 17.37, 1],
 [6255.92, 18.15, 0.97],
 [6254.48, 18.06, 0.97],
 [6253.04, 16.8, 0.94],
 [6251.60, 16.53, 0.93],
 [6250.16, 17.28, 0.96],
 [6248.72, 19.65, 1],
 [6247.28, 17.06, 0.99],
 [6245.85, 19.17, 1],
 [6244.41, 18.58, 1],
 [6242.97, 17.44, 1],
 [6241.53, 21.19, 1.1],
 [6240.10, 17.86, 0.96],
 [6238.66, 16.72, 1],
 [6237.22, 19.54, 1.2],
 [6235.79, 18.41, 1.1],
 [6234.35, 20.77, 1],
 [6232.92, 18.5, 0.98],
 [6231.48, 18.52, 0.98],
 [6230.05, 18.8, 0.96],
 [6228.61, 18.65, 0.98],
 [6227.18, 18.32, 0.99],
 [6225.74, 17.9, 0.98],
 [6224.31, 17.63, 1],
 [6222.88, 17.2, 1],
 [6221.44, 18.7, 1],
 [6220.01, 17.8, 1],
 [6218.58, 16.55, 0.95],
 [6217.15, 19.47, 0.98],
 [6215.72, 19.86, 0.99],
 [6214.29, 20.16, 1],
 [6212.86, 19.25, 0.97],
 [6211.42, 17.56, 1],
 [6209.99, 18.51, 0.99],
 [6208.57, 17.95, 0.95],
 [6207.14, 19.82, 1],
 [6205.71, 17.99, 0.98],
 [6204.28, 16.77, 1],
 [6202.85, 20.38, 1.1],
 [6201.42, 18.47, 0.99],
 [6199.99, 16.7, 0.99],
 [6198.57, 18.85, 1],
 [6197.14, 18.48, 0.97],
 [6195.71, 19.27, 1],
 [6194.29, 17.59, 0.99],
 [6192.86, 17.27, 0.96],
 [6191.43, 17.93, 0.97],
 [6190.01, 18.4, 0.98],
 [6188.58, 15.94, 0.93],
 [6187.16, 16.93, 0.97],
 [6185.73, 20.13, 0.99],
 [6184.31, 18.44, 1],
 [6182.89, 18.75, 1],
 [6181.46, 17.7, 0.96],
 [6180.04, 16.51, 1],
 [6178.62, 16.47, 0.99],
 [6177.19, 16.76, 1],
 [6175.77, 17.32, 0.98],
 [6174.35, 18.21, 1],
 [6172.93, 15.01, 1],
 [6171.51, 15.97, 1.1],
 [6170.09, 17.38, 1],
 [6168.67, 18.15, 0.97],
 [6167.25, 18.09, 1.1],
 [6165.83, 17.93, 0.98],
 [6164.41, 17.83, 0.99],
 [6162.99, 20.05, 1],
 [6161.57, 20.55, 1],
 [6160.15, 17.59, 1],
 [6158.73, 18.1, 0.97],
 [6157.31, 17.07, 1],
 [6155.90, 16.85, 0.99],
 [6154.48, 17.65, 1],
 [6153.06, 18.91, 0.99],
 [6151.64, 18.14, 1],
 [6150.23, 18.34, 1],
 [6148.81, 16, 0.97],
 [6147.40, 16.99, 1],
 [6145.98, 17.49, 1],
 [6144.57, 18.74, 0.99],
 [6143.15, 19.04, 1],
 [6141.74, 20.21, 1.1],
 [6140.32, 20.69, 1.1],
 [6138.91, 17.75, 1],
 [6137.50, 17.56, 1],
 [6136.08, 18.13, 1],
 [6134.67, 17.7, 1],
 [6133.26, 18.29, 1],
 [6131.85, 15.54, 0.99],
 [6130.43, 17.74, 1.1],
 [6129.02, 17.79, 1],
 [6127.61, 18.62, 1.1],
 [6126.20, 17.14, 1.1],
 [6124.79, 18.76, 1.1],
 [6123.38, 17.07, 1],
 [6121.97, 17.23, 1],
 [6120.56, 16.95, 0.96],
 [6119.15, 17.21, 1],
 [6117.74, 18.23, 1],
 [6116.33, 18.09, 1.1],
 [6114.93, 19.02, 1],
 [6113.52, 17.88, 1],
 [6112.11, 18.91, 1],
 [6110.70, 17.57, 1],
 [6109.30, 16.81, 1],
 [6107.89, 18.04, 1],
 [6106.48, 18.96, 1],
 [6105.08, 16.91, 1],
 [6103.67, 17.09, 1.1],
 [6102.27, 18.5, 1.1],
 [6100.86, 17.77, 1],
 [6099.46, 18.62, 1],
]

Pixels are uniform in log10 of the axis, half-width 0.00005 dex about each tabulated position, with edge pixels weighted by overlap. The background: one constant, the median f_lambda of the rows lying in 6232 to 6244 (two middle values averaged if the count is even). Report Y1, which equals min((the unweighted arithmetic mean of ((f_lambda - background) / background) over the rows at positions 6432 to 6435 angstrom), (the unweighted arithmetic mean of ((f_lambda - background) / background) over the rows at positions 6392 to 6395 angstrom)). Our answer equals -0.05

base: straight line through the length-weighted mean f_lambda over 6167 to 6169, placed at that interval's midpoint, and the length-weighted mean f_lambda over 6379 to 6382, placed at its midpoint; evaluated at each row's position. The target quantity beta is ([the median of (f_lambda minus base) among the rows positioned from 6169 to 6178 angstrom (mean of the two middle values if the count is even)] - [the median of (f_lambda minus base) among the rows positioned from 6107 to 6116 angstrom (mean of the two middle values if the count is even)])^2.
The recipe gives 0.1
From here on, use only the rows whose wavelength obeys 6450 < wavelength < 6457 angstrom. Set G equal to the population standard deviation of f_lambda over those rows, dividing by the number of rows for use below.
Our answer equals 0.7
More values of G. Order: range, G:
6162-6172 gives 1.1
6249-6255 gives 0.6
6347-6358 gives 0.9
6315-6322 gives 1.0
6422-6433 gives 0.9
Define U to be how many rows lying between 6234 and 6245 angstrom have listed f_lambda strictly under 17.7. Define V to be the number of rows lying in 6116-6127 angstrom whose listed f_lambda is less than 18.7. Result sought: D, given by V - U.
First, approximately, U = 2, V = 7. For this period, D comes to 5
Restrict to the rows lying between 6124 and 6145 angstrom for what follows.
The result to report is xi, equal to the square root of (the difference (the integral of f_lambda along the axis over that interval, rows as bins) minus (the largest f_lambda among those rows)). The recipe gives 19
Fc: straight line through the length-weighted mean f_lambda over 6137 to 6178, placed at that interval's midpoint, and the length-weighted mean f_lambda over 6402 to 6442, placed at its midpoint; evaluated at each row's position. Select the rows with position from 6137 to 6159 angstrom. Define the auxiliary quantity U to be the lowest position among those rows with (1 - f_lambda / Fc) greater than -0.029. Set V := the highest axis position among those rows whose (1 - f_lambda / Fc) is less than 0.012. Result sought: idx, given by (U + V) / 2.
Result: 6148.1 angstrom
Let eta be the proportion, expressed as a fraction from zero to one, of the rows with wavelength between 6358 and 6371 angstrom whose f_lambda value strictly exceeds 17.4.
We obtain 0.44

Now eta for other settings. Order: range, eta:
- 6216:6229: 0.78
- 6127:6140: 0.89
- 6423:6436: 0.67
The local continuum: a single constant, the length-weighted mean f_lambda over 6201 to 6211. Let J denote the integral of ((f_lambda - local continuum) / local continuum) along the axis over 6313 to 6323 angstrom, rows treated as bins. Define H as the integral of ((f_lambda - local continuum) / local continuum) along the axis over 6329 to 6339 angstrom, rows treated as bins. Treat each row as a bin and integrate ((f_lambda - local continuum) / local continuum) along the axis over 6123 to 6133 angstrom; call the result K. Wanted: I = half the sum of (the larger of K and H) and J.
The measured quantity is -0.16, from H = -0.25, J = -0.1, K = -0.52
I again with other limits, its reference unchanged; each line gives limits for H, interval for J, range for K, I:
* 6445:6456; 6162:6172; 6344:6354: -0.18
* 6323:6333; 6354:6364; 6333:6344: -0.24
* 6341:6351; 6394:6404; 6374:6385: -0.12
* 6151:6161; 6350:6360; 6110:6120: -0.28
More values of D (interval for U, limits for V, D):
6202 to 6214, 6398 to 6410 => 3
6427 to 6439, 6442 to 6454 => 3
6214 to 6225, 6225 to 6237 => 3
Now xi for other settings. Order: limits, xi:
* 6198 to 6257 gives 33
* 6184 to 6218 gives 25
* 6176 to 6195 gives 18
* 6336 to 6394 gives 31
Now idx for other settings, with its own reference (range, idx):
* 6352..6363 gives 6357.6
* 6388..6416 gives 6400.2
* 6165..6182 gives 6170.1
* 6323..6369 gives 6345.9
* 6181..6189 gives 6183.6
